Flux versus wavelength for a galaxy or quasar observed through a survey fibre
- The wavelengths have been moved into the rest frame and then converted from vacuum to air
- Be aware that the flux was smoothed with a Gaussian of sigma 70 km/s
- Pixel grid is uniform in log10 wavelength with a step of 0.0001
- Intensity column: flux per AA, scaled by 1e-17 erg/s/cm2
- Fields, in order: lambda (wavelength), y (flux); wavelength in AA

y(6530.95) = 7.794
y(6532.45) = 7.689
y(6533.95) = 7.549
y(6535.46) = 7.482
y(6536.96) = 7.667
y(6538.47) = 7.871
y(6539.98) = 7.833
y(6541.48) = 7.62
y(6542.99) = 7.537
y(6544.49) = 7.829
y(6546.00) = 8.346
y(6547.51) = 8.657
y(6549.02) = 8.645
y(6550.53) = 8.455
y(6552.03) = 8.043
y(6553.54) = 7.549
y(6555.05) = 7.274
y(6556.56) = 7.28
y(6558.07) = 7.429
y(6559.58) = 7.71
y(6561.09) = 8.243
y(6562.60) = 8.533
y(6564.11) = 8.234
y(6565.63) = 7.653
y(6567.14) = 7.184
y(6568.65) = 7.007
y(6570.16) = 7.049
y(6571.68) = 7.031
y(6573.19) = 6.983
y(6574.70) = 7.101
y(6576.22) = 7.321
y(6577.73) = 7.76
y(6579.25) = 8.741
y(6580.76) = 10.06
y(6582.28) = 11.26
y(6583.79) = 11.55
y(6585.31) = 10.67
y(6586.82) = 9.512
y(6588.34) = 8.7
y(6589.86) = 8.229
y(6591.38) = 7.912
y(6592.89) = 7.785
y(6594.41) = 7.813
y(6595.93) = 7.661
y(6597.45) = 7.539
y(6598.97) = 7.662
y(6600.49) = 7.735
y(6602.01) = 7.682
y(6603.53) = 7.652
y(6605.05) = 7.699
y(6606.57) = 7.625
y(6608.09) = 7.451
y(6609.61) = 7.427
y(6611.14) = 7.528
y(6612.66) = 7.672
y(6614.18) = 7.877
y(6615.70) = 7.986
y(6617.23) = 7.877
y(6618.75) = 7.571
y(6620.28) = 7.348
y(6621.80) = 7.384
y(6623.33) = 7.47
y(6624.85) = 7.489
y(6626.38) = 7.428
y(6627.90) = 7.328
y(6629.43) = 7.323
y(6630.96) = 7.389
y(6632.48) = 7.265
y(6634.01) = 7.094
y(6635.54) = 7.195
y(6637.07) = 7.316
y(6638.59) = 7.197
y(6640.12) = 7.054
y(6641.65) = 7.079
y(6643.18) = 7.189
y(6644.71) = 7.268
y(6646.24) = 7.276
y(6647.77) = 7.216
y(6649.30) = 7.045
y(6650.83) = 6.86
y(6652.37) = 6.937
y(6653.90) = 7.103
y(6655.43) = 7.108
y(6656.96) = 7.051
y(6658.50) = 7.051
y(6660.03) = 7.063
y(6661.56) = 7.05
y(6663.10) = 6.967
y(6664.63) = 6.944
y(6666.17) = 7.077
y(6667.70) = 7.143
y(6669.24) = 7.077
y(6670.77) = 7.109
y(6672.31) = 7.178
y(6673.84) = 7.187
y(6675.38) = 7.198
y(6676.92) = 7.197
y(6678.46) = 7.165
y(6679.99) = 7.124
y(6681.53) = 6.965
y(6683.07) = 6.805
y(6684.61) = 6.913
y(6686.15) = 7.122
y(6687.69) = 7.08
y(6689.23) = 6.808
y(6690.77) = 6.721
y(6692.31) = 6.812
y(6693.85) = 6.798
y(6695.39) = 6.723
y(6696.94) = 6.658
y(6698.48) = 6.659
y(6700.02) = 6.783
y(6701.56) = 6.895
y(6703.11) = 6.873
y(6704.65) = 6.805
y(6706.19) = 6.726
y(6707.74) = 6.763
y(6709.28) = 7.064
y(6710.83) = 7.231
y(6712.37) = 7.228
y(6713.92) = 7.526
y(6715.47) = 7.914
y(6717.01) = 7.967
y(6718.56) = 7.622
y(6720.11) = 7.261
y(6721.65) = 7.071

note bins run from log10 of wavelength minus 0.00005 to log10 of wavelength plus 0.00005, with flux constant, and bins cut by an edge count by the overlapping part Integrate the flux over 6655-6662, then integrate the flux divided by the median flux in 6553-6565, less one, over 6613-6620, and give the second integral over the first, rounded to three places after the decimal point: 0.003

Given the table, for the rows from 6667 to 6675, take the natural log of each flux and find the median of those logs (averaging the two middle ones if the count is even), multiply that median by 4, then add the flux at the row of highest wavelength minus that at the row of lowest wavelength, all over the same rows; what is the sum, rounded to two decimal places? 7.91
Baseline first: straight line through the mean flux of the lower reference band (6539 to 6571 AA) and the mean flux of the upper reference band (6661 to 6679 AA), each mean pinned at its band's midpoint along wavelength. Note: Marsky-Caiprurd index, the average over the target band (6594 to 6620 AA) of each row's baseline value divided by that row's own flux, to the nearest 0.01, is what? 0.98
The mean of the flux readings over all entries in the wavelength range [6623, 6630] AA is 7.4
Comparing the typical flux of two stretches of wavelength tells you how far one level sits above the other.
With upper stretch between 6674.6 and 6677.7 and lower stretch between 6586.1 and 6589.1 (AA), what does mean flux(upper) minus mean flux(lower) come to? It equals -1.9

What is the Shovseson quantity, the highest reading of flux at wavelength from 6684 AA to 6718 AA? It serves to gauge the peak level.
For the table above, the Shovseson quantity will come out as 7.967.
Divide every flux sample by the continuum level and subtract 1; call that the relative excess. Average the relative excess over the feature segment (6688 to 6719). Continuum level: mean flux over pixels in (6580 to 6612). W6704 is -0.167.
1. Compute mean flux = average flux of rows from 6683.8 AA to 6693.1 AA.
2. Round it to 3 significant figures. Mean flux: 6.91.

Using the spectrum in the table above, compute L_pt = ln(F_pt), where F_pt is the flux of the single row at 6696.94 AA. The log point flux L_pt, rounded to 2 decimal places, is 1.90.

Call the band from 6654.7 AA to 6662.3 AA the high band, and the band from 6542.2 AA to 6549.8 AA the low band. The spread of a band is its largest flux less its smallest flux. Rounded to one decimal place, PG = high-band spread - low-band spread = -1.1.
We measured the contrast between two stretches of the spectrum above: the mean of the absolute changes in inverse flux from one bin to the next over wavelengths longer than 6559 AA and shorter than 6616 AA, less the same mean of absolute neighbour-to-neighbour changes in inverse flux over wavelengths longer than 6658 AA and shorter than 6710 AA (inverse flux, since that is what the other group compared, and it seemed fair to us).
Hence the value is 0.0028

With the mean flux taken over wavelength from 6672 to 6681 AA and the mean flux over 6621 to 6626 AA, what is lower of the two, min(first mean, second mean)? 7.17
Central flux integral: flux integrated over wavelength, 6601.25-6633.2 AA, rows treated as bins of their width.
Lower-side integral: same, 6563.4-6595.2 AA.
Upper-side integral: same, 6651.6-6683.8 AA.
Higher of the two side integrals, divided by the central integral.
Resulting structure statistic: 1.10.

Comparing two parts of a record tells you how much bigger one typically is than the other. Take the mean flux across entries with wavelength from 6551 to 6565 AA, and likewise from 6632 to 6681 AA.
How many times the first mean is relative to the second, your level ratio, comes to 1.10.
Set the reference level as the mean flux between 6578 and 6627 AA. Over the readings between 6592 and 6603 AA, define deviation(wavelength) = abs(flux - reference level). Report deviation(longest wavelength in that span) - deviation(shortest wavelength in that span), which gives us 0.10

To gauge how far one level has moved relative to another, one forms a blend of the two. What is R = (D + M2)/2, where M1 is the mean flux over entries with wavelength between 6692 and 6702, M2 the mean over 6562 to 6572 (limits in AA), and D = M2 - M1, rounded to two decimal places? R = 4.15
